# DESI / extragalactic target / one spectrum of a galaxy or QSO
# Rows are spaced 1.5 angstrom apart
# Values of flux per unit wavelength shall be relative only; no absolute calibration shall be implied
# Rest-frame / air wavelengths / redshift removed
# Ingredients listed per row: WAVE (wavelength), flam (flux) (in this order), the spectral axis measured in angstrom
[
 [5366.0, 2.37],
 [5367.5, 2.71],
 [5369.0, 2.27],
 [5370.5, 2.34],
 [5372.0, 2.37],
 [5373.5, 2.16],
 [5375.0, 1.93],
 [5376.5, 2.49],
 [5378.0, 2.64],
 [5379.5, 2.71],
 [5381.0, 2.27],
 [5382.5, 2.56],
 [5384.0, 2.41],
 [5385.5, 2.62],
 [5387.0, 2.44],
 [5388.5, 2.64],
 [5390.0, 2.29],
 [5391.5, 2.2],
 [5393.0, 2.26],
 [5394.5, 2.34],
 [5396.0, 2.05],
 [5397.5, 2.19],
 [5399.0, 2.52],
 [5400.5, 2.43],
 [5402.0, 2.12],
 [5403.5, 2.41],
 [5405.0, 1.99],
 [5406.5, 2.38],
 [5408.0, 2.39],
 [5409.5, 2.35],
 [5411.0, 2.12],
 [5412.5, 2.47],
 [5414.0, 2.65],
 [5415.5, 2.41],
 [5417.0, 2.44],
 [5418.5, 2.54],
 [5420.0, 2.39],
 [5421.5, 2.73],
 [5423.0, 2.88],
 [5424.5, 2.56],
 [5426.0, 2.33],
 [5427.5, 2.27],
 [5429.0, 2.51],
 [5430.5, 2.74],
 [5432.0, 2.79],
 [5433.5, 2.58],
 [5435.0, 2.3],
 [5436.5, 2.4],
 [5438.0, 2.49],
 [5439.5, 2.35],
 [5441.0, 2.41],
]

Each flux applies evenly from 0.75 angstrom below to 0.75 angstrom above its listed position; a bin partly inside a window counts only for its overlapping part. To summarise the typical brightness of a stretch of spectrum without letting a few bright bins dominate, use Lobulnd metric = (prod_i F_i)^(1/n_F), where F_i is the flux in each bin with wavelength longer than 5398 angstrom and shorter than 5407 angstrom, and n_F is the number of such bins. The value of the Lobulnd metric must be 2.30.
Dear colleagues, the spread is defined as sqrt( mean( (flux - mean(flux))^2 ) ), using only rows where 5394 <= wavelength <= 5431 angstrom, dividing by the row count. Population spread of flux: 0.21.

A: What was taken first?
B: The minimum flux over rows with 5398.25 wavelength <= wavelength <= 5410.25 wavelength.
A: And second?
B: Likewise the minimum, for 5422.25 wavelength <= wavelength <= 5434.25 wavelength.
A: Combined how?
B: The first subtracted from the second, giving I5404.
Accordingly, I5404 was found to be 0.280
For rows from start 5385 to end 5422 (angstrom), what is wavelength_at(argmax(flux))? 5421.5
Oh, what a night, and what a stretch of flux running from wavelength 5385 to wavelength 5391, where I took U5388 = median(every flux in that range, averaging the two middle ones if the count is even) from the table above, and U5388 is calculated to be 2.53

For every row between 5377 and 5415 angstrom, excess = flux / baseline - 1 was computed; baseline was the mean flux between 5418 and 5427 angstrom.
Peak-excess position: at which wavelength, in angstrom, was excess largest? 5379.5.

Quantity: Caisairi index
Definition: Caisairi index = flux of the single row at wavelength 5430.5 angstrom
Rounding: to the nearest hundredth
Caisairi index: 2.74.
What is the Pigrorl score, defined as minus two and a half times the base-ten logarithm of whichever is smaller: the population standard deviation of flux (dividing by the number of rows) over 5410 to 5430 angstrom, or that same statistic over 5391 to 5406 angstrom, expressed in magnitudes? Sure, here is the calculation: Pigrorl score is 1.96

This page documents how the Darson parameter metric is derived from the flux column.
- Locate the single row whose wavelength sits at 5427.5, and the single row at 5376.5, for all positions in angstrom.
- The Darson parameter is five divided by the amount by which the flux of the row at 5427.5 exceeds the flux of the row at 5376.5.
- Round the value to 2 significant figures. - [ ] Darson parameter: -23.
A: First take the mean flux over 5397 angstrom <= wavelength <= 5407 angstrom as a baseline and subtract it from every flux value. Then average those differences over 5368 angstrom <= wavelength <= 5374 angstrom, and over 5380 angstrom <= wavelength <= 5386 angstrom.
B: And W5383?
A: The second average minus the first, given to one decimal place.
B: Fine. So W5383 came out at 0.2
